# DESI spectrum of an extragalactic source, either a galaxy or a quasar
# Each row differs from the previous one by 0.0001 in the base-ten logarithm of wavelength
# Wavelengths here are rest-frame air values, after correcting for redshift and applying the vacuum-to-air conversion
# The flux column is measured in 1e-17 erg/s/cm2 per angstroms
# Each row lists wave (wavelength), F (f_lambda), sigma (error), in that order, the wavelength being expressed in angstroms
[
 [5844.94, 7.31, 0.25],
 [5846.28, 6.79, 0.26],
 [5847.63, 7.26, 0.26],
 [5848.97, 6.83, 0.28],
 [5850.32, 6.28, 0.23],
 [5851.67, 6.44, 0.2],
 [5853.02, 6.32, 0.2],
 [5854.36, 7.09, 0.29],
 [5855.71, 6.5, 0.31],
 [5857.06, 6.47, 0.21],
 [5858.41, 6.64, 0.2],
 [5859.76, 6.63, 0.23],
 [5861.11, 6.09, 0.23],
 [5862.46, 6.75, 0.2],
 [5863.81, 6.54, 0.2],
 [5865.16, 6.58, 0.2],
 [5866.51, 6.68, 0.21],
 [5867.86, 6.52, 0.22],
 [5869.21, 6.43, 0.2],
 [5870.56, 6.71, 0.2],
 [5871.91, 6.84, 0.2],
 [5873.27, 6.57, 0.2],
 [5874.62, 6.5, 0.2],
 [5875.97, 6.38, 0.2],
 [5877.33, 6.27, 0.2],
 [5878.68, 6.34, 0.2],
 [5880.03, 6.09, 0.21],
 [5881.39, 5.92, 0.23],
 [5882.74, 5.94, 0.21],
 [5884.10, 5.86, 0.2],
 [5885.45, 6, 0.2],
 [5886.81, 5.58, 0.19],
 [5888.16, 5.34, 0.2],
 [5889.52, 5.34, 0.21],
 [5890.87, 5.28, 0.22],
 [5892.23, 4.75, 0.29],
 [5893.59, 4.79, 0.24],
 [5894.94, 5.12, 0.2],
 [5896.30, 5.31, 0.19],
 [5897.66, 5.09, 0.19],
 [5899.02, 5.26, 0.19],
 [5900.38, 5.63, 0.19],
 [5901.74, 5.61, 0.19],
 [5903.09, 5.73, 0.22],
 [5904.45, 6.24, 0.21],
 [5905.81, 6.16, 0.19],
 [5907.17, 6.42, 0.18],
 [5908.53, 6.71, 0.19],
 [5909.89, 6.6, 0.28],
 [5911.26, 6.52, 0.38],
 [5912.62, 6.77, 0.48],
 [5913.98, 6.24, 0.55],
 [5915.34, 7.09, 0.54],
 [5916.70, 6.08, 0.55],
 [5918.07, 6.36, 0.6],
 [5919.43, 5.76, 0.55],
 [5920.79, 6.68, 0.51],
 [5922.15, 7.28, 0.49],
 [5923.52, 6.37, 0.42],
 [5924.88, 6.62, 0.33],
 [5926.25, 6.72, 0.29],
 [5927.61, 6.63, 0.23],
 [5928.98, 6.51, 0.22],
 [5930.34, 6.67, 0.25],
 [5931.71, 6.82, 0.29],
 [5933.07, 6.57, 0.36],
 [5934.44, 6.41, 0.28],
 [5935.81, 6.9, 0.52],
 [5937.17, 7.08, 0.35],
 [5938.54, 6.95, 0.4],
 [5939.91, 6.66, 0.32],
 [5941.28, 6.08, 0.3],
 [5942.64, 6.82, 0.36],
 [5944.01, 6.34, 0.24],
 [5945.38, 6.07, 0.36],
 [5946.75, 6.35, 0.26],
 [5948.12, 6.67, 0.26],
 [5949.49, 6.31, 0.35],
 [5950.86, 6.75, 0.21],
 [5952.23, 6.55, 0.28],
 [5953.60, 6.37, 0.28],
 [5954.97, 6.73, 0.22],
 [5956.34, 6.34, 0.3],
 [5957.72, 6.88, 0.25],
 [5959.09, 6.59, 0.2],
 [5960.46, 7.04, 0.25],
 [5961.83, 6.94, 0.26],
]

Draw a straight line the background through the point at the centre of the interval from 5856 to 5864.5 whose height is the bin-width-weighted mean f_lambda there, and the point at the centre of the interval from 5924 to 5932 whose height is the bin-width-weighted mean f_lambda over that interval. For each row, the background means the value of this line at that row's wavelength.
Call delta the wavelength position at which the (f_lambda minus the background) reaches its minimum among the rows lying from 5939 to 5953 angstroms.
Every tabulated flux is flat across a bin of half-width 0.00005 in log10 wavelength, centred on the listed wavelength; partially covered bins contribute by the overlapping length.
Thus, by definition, 5945.38 angstroms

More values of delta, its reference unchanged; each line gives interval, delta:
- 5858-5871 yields 5861.11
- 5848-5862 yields 5861.11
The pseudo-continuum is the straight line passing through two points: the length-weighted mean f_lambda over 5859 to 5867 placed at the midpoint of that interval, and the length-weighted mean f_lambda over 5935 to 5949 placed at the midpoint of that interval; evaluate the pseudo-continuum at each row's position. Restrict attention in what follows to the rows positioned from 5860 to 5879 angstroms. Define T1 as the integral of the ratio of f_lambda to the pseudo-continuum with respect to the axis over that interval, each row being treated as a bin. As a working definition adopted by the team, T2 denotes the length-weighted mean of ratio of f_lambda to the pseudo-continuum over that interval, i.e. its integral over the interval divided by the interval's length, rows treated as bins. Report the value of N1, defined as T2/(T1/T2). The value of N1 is 0.0524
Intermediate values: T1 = 18.9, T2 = 1.00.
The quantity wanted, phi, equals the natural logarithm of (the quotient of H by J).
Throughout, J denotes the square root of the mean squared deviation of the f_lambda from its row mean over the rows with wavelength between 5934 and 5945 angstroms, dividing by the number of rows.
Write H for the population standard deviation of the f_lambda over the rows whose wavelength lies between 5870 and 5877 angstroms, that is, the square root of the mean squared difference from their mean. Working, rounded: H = 0.16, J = 0.325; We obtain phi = -0.7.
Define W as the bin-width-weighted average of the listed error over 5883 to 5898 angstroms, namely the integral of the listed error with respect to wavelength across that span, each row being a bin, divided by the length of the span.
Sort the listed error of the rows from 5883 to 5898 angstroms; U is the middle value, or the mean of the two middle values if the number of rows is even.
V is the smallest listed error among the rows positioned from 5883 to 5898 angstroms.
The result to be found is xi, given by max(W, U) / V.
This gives 1.12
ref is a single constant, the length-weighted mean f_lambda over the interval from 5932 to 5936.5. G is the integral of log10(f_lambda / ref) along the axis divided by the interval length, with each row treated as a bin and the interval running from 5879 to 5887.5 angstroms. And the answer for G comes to -0.0513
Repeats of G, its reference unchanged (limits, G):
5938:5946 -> -0.0120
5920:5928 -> 0.0030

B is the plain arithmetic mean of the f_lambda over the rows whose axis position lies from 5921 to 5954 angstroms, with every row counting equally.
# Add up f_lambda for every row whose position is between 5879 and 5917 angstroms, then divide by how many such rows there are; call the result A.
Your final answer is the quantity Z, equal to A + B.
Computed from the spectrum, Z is 12.44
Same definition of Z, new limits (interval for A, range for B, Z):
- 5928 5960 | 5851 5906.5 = 12.64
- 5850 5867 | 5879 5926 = 12.50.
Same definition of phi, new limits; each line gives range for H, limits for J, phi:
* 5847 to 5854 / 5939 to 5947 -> 0.3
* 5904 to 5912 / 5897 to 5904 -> -0.2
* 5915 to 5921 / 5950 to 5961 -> 0.7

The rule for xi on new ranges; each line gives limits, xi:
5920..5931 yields 1.57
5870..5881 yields 1.01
